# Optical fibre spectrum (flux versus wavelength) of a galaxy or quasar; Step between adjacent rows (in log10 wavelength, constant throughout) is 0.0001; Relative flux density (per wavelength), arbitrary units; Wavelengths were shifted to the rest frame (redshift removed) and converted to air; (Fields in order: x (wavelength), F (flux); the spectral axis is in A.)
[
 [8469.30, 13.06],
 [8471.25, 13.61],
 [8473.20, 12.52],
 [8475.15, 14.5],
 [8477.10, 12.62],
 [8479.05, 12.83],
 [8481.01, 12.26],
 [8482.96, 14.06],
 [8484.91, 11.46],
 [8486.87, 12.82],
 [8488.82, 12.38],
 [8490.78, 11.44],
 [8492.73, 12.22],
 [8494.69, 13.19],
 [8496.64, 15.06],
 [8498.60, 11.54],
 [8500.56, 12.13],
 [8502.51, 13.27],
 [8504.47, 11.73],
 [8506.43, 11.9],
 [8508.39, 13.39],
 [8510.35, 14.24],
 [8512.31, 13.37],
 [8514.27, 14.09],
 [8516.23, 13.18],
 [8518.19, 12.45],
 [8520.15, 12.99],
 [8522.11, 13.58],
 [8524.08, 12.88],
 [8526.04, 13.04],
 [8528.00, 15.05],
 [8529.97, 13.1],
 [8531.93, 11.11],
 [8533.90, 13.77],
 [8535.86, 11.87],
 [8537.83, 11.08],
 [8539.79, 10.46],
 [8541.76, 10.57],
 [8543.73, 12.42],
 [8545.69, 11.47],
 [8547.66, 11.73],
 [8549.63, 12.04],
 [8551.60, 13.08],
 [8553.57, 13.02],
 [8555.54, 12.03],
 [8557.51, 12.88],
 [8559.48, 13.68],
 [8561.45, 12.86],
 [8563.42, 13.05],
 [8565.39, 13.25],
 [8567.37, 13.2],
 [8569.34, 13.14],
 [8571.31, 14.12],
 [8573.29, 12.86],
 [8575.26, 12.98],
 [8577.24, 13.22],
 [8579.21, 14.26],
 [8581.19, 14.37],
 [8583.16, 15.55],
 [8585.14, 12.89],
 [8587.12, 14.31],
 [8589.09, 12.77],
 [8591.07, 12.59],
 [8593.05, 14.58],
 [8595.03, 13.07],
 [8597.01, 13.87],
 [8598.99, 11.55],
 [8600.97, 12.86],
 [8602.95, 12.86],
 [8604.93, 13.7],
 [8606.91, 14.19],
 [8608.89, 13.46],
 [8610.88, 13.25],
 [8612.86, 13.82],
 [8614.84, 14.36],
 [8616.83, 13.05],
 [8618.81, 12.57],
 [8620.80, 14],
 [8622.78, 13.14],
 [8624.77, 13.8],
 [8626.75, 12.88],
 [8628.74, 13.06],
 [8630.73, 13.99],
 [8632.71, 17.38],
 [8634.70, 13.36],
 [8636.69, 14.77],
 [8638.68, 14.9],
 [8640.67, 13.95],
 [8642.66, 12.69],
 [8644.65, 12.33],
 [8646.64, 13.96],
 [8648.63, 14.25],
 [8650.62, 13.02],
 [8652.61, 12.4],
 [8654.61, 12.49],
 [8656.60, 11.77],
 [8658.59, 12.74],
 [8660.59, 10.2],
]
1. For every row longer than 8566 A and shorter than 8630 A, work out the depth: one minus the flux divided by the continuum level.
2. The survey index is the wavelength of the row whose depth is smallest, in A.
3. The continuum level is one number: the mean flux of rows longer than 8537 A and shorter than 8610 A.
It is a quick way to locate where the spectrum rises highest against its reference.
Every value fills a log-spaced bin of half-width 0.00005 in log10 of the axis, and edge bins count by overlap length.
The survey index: 8583.16 A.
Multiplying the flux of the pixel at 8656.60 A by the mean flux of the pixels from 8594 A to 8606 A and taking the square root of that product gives 12.4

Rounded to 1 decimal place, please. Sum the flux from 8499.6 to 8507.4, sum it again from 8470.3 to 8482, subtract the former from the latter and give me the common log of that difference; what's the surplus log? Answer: 1.5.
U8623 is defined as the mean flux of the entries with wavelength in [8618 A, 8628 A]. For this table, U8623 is 13.3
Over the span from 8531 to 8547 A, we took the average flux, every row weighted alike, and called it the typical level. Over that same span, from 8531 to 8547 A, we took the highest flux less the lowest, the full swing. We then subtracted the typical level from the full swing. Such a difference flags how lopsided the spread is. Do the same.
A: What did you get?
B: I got -8.3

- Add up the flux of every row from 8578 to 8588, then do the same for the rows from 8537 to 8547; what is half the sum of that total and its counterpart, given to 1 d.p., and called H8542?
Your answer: 63.7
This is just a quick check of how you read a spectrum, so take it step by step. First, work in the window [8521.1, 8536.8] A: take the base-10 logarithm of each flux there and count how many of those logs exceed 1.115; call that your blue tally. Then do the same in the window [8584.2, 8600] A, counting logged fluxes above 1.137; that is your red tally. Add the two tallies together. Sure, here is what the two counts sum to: 8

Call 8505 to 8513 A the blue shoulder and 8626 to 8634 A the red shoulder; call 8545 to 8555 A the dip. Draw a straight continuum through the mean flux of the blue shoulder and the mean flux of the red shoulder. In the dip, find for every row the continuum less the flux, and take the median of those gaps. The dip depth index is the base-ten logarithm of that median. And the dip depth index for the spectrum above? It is 0.2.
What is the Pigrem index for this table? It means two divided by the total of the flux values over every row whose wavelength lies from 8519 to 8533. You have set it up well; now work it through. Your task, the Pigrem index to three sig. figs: 0.0218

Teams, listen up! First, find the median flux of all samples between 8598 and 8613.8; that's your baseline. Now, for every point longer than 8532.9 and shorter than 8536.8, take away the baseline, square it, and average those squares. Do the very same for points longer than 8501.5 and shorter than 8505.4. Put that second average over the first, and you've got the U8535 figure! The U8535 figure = 1.1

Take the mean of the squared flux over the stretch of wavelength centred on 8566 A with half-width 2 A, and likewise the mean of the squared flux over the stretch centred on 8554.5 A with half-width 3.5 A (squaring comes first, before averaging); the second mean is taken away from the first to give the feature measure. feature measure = 12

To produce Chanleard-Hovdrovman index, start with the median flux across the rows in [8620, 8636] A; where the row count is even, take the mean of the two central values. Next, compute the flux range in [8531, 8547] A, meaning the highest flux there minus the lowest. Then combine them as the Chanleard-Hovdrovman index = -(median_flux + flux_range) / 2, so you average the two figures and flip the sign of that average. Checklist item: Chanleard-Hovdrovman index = -8.4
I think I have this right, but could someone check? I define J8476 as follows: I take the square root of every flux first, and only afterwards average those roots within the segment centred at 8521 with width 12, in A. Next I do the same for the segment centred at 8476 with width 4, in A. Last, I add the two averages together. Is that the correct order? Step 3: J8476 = 7.29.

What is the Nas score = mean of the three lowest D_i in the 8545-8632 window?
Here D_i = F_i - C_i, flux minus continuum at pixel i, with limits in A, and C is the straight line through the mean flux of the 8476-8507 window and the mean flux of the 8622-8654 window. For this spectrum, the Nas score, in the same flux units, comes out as -1.6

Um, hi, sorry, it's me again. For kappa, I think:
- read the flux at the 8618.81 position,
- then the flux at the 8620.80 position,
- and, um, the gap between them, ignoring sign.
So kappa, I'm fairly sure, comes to 1.4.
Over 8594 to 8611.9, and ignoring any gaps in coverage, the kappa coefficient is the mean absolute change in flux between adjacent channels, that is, 0.84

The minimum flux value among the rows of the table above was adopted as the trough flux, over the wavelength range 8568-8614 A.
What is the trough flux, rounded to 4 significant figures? 11.55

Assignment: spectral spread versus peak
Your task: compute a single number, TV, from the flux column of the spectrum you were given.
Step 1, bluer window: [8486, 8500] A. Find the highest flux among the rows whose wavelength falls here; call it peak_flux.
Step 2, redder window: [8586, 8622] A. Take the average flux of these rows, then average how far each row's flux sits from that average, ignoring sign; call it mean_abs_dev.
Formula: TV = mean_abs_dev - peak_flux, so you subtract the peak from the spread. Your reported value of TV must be -14.4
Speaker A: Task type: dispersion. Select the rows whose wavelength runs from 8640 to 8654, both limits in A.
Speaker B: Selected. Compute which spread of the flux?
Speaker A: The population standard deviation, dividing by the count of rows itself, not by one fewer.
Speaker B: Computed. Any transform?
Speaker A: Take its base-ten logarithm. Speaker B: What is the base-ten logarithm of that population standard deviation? -0.13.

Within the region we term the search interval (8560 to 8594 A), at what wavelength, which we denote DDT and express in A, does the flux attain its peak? 8583.16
